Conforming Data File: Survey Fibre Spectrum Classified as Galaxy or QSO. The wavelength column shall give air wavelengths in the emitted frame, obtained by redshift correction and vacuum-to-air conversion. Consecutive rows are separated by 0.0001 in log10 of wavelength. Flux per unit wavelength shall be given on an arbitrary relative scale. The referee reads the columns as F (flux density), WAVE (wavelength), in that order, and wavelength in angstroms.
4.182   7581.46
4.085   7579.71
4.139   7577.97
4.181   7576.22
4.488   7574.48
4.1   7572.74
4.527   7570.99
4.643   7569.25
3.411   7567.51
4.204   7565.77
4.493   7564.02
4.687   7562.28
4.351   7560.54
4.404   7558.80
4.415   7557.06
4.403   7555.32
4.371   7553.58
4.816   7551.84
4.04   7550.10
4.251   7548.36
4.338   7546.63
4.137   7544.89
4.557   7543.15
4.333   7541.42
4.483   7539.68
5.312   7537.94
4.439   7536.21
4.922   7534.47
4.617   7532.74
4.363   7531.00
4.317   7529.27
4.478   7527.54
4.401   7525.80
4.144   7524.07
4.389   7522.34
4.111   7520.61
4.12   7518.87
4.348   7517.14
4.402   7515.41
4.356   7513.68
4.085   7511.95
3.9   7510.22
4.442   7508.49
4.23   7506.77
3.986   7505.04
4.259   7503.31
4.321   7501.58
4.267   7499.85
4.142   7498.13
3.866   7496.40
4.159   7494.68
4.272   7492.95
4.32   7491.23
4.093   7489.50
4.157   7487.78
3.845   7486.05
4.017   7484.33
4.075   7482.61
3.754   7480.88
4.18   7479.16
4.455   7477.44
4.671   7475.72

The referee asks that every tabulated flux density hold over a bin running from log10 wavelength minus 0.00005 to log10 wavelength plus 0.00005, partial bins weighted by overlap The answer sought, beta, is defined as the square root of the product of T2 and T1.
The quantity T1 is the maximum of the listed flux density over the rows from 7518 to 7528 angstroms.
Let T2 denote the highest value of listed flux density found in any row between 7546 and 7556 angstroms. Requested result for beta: 4.64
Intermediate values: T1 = 4.478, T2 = 4.816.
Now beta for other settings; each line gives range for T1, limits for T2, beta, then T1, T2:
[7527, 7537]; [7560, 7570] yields 4.80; 4.922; 4.687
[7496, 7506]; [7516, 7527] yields 4.36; 4.321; 4.401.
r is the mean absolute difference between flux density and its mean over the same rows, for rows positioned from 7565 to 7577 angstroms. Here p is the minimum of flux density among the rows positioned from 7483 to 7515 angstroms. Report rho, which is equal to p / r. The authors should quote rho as 14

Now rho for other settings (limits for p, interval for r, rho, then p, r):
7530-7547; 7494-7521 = 29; 4.137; 0.14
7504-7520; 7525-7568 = 19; 3.9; 0.21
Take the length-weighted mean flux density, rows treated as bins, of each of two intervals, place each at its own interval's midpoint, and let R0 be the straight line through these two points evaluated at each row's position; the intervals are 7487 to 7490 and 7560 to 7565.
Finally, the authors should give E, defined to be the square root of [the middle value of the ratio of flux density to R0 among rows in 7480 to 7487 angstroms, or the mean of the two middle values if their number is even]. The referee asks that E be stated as 0.98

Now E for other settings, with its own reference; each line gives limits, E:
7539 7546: 1.00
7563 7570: 0.98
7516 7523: 0.99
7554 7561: 0.99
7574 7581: 0.95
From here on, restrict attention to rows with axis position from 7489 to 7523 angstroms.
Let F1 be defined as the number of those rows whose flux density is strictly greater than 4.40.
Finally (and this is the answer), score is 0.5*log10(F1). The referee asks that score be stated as 0.15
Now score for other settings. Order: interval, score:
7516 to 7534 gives 0.24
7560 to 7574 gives 0.30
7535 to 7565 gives 0.50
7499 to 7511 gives 0.00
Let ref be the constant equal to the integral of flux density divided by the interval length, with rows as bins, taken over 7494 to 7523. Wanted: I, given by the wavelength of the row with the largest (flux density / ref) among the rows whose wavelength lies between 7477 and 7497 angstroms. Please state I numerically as 7477.44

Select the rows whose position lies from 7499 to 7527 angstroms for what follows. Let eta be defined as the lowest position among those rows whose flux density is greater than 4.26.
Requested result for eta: 7499.85 angstroms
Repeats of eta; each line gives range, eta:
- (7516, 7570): 7517.14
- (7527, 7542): 7527.54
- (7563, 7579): 7564.02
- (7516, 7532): 7517.14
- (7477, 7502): 7477.44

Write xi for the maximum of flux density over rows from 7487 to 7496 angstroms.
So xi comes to 4.32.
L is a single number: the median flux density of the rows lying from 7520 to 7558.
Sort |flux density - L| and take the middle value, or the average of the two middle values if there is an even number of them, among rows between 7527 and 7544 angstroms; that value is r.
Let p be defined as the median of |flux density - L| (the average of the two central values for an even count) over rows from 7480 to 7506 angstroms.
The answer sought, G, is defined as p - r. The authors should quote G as 0.17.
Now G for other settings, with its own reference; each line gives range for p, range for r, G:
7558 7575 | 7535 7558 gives 0.07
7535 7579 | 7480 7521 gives -0.10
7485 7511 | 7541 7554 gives 0.08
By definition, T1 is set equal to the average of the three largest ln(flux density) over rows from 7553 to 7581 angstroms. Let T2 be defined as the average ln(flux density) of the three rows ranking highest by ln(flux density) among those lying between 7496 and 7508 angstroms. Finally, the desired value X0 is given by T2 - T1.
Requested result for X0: -0.08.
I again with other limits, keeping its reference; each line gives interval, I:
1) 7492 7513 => 7508.49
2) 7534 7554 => 7537.94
